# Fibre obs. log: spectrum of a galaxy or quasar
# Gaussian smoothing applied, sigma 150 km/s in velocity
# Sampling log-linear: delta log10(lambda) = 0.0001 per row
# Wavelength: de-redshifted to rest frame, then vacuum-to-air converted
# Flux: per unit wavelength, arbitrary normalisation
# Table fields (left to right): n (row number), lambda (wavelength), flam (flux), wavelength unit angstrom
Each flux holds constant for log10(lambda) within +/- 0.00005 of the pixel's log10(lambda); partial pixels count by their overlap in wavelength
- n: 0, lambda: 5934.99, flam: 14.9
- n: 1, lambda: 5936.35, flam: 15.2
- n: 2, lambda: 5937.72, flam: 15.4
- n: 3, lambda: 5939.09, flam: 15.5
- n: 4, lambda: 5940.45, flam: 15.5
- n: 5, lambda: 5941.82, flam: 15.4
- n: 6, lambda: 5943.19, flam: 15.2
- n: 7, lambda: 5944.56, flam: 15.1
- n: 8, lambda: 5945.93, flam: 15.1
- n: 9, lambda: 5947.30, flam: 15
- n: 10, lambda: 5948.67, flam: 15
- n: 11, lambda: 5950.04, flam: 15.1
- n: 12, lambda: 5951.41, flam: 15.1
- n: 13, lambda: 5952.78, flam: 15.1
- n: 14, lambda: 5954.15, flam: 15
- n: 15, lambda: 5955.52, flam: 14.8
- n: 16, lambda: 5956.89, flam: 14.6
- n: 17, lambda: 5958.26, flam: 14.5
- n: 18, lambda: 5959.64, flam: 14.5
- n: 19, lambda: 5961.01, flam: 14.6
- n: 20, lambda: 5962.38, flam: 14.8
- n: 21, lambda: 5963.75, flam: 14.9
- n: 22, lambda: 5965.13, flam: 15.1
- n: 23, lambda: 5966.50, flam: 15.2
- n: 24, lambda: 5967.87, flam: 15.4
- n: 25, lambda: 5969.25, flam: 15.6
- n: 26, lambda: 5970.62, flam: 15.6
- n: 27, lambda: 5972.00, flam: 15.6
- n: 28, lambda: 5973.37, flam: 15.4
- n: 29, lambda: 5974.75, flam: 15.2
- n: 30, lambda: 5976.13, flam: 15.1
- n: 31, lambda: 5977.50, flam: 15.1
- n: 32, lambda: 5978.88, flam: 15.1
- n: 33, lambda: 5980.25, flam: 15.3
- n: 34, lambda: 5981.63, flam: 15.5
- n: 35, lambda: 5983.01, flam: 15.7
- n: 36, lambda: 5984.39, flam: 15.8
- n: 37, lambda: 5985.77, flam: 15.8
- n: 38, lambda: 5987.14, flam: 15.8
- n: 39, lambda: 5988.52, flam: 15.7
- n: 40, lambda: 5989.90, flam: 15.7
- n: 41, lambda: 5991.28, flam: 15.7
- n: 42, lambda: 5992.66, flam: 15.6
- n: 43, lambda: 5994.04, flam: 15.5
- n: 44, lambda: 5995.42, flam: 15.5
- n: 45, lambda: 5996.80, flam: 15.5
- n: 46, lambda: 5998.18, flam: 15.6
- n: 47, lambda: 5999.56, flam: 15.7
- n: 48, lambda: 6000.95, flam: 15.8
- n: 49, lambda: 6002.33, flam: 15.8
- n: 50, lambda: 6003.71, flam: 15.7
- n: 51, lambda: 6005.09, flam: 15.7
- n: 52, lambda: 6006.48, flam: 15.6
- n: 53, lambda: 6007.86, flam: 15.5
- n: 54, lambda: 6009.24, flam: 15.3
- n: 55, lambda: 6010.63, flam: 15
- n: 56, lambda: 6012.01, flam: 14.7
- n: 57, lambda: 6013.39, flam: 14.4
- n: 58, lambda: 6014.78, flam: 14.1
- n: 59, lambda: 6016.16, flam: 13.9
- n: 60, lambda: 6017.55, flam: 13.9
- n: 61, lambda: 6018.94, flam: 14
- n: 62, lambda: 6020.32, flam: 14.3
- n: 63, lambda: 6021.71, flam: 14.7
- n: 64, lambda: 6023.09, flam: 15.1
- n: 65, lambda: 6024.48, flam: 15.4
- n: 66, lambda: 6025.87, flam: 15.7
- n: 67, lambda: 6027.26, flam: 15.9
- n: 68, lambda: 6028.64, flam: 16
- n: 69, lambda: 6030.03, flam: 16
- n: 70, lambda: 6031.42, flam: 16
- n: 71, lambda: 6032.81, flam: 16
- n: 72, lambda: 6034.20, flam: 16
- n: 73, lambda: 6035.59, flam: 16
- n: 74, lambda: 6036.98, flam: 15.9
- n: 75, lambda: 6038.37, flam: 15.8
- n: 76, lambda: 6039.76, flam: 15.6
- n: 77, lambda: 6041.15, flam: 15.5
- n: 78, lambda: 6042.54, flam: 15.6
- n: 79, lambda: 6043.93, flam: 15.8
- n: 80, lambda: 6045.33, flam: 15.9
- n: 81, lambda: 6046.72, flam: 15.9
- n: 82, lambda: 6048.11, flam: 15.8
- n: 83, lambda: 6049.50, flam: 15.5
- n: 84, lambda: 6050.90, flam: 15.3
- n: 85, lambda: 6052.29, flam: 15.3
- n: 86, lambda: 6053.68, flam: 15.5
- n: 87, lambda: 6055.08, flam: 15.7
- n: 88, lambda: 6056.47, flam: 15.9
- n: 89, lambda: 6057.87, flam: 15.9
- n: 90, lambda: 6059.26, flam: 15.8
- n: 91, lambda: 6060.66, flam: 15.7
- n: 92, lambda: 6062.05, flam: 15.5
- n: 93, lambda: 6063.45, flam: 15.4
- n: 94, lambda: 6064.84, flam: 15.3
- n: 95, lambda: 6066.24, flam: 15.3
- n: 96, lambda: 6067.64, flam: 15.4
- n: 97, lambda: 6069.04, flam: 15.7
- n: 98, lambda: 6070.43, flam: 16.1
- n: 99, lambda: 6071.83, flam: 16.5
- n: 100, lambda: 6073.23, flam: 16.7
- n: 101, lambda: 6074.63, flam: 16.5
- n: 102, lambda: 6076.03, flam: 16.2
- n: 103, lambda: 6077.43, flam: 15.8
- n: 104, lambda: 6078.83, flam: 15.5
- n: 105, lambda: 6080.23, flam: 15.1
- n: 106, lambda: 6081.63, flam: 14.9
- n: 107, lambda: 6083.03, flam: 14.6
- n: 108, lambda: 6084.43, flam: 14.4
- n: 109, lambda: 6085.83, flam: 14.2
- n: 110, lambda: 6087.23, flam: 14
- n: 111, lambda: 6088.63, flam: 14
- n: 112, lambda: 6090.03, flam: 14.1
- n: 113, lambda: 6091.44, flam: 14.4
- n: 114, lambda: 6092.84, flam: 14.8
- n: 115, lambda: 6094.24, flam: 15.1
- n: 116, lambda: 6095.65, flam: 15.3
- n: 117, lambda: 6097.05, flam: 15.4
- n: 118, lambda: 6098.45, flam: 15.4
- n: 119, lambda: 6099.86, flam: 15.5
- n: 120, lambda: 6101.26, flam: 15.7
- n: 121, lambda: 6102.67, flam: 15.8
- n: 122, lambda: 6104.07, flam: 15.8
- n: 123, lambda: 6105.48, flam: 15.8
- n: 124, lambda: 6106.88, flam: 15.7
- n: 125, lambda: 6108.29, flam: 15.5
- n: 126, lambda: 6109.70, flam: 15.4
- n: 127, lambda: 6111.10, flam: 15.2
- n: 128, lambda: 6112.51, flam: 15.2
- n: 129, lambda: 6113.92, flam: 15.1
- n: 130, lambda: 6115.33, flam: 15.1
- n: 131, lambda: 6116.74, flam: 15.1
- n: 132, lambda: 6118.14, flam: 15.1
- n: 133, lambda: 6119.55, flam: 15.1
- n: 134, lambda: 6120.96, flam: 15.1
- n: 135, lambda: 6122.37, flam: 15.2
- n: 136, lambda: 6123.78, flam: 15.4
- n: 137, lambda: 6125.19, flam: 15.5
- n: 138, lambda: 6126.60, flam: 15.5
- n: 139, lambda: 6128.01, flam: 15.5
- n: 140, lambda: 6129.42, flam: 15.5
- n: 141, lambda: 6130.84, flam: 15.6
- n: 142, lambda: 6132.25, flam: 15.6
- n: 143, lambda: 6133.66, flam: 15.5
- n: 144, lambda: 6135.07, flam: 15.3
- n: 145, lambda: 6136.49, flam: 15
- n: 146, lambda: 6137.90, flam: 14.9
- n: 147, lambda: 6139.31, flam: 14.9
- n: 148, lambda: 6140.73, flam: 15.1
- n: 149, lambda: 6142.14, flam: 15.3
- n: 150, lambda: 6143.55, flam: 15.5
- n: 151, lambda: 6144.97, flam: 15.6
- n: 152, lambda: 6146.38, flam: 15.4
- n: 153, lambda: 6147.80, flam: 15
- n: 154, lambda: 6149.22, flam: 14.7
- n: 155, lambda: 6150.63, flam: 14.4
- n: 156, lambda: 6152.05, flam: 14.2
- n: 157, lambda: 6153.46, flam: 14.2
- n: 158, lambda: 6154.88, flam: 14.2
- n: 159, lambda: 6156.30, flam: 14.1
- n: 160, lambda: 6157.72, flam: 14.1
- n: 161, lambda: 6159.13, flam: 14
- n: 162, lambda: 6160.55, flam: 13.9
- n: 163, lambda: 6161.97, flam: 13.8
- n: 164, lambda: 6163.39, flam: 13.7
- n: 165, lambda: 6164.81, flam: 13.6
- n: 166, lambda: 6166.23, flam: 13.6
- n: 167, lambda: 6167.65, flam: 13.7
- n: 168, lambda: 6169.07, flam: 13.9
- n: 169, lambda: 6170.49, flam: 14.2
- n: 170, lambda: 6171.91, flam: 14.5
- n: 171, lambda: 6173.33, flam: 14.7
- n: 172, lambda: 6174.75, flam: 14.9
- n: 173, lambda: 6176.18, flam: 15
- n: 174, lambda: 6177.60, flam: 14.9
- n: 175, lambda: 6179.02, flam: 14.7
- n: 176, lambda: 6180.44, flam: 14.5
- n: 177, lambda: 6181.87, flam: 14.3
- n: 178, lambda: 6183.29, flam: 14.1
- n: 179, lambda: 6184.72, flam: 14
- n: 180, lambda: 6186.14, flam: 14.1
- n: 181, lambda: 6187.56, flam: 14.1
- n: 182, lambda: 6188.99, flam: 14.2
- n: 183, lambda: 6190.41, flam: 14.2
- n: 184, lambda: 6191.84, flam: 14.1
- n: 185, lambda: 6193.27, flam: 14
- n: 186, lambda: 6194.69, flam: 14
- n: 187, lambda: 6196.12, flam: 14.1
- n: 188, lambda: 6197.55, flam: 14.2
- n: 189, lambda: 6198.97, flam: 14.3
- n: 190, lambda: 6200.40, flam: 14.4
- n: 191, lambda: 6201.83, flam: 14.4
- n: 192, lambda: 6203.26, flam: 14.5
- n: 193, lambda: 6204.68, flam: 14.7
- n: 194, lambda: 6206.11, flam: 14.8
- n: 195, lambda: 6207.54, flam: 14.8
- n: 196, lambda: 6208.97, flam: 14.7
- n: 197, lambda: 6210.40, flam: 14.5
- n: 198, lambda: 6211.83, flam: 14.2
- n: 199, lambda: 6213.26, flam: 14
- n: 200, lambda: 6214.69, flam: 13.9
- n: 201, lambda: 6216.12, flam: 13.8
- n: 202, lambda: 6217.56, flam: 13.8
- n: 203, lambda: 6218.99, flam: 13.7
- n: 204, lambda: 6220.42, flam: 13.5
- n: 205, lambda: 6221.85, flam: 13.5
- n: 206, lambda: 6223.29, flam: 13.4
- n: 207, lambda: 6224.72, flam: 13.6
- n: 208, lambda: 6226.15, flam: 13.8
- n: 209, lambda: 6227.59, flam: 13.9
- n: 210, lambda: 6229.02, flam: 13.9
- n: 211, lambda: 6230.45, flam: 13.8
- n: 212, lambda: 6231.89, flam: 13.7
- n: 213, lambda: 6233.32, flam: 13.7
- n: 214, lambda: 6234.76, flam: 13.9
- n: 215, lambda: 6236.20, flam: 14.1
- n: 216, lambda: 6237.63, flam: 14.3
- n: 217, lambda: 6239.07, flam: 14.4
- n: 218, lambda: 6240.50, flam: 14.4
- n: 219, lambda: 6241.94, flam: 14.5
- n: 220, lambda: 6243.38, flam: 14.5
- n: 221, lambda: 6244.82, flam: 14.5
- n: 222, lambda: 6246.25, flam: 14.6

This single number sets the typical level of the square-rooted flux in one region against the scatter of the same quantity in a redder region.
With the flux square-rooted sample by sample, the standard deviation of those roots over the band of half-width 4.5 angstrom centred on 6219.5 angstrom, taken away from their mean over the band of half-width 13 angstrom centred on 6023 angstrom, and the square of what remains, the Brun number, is 14.9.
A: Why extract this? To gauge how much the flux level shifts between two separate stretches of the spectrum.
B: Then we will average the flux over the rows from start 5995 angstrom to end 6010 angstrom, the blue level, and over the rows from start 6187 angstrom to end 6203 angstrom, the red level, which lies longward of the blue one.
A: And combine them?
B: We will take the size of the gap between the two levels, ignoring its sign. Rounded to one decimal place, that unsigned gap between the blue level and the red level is 1.4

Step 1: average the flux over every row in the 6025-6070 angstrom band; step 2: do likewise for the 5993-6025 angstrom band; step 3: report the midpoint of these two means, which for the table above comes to 15.4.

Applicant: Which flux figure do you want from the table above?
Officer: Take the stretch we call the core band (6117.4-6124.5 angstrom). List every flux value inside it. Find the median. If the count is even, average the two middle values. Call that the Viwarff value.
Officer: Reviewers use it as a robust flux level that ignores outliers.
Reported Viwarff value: 15.1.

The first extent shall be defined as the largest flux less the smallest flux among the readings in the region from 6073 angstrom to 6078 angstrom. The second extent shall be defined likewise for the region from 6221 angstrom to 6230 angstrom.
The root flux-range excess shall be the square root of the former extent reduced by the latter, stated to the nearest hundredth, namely 0.63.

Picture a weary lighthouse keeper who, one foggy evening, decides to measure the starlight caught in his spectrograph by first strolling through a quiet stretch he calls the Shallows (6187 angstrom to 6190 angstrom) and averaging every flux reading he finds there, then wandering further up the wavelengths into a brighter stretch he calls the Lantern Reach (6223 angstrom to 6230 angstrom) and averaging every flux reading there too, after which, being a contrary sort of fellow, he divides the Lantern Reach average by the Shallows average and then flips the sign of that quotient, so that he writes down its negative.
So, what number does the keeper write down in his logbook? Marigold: -0.97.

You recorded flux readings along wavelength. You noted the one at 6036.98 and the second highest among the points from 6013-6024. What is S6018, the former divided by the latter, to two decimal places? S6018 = 1.08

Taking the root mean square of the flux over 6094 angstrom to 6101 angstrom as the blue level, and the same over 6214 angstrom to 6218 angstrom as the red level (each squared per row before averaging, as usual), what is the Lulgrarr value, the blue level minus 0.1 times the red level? 14.0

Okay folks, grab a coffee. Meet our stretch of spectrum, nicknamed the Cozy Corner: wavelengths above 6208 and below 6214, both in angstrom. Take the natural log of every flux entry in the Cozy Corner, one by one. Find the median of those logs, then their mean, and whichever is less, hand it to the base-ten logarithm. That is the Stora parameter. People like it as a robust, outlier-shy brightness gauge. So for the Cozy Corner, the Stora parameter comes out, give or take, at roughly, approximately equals 0.425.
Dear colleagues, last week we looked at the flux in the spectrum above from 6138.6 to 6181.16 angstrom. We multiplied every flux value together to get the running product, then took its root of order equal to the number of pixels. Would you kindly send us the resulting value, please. 14.5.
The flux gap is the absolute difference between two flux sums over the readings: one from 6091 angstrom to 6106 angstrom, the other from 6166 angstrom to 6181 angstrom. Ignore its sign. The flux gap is 10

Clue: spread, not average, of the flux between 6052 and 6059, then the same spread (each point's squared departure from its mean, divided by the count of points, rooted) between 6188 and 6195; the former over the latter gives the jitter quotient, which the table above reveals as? 2.6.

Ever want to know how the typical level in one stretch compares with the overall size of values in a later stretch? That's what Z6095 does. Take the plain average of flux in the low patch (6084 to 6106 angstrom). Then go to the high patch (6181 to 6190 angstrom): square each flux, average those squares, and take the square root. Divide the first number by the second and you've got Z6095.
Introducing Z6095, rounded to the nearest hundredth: 1.06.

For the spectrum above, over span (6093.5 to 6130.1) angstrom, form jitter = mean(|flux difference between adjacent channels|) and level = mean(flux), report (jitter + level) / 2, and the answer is 7.73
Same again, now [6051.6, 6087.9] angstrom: 7.85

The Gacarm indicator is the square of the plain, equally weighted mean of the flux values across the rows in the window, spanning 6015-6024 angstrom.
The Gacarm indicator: 205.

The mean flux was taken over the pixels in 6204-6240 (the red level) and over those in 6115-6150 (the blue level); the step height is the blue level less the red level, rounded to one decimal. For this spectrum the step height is 1.2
